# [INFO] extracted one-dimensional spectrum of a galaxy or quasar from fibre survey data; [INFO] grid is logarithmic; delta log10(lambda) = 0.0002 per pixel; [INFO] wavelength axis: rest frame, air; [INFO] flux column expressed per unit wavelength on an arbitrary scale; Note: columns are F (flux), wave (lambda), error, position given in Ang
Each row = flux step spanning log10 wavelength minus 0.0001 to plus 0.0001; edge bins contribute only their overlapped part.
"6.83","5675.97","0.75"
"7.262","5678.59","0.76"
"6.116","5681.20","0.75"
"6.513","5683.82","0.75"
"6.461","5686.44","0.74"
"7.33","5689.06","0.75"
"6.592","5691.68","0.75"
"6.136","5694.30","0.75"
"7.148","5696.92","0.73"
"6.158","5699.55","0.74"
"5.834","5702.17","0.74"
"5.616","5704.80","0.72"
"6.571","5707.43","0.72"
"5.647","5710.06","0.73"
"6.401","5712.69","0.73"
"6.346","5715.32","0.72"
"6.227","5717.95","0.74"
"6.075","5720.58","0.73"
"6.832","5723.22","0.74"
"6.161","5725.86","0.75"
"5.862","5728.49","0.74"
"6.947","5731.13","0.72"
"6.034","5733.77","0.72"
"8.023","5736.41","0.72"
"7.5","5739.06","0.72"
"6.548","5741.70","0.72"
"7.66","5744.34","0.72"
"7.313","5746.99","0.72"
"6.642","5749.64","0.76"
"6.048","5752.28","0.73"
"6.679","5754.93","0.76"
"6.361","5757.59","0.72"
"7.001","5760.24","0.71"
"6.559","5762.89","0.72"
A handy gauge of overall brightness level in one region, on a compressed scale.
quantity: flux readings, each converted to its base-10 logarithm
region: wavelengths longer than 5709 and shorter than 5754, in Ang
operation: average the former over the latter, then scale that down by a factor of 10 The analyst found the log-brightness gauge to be 0.0818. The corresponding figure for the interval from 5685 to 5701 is 0.0821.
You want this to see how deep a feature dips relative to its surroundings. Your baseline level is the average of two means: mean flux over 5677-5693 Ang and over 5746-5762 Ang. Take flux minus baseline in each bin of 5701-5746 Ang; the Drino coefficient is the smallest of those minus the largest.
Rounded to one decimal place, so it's -2.4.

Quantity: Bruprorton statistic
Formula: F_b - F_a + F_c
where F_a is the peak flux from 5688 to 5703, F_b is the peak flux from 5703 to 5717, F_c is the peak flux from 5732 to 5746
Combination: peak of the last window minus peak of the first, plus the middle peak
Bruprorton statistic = 7.3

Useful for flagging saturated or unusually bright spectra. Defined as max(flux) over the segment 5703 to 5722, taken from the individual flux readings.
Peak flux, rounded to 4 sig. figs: 6.571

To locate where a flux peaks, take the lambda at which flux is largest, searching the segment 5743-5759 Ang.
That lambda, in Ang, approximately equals 5744.34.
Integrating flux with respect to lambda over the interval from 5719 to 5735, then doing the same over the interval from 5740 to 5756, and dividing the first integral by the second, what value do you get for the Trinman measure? 0.92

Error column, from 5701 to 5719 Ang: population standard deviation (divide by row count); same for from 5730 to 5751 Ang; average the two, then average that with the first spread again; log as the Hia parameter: 0.0096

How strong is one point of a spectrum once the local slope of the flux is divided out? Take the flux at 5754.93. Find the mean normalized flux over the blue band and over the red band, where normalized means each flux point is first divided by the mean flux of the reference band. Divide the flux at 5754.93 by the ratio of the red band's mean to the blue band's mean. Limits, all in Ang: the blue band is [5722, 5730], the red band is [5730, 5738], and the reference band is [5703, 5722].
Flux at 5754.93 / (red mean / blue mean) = 6.0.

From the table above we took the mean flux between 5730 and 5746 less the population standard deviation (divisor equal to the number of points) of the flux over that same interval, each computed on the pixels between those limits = 6.44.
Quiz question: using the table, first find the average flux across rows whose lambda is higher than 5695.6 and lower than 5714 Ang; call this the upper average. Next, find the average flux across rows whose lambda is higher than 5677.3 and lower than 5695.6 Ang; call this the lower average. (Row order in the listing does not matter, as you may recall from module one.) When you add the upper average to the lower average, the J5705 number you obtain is 12.8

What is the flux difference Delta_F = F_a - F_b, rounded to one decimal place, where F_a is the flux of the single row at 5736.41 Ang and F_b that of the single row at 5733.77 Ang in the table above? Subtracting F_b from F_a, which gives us 2.0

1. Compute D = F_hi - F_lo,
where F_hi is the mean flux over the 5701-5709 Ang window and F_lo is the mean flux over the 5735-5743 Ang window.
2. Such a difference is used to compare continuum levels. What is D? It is -1.35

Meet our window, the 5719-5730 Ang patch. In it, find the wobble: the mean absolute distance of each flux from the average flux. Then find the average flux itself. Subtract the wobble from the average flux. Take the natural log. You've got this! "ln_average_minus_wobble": 1.78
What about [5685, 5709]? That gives 1.79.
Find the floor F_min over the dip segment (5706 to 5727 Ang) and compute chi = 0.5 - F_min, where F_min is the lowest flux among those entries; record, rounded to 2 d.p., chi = -5.15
